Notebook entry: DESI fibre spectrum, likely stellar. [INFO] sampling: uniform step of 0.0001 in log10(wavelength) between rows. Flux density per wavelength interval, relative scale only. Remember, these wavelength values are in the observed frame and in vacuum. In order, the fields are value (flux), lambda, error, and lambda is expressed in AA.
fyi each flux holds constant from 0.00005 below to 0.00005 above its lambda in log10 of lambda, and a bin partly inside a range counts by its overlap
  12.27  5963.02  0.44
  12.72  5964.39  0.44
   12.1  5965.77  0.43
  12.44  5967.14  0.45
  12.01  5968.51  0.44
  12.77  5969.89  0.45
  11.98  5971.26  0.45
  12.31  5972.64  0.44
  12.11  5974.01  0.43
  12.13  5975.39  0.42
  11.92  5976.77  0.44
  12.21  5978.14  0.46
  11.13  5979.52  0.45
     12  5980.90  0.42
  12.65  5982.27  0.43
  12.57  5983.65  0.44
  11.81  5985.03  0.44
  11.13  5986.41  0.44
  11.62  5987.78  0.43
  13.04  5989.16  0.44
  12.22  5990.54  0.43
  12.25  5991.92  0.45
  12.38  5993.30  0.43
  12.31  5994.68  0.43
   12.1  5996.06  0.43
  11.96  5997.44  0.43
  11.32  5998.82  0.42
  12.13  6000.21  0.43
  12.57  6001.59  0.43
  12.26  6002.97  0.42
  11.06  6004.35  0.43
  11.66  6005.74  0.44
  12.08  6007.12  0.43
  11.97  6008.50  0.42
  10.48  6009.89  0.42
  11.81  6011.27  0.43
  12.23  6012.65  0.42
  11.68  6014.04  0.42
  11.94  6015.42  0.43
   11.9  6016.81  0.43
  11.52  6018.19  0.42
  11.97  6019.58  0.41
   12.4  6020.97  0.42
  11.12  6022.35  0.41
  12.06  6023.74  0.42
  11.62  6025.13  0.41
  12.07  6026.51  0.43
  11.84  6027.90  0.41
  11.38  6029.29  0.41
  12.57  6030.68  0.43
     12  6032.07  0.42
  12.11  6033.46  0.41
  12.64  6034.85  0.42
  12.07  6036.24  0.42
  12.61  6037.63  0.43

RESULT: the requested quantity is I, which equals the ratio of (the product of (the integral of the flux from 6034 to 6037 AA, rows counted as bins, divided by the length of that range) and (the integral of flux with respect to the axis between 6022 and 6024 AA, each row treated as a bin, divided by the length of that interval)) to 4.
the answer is 35.6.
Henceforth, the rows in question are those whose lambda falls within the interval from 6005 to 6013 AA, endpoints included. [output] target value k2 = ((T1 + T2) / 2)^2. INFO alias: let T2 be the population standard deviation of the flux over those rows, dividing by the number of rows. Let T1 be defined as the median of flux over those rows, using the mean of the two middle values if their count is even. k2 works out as 38.9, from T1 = 11.9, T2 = 0.58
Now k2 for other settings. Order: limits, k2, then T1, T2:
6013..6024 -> 37.7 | 11.9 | 0.36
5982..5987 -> 41.0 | 12.2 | 0.62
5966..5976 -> 38.4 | 12.1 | 0.26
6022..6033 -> 38.1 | 11.9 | 0.42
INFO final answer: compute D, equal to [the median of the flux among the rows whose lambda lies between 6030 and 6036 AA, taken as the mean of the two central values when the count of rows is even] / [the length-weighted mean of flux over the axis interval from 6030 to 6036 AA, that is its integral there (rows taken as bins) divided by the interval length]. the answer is 1.00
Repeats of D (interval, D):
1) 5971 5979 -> 1.00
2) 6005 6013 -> 1.02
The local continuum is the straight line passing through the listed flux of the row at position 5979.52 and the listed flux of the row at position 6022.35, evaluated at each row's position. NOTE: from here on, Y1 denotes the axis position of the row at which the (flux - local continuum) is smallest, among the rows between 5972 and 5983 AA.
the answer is 5979.52 AA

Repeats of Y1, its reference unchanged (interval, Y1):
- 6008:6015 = 6009.89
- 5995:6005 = 6004.35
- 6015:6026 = 6022.35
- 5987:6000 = 5998.82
